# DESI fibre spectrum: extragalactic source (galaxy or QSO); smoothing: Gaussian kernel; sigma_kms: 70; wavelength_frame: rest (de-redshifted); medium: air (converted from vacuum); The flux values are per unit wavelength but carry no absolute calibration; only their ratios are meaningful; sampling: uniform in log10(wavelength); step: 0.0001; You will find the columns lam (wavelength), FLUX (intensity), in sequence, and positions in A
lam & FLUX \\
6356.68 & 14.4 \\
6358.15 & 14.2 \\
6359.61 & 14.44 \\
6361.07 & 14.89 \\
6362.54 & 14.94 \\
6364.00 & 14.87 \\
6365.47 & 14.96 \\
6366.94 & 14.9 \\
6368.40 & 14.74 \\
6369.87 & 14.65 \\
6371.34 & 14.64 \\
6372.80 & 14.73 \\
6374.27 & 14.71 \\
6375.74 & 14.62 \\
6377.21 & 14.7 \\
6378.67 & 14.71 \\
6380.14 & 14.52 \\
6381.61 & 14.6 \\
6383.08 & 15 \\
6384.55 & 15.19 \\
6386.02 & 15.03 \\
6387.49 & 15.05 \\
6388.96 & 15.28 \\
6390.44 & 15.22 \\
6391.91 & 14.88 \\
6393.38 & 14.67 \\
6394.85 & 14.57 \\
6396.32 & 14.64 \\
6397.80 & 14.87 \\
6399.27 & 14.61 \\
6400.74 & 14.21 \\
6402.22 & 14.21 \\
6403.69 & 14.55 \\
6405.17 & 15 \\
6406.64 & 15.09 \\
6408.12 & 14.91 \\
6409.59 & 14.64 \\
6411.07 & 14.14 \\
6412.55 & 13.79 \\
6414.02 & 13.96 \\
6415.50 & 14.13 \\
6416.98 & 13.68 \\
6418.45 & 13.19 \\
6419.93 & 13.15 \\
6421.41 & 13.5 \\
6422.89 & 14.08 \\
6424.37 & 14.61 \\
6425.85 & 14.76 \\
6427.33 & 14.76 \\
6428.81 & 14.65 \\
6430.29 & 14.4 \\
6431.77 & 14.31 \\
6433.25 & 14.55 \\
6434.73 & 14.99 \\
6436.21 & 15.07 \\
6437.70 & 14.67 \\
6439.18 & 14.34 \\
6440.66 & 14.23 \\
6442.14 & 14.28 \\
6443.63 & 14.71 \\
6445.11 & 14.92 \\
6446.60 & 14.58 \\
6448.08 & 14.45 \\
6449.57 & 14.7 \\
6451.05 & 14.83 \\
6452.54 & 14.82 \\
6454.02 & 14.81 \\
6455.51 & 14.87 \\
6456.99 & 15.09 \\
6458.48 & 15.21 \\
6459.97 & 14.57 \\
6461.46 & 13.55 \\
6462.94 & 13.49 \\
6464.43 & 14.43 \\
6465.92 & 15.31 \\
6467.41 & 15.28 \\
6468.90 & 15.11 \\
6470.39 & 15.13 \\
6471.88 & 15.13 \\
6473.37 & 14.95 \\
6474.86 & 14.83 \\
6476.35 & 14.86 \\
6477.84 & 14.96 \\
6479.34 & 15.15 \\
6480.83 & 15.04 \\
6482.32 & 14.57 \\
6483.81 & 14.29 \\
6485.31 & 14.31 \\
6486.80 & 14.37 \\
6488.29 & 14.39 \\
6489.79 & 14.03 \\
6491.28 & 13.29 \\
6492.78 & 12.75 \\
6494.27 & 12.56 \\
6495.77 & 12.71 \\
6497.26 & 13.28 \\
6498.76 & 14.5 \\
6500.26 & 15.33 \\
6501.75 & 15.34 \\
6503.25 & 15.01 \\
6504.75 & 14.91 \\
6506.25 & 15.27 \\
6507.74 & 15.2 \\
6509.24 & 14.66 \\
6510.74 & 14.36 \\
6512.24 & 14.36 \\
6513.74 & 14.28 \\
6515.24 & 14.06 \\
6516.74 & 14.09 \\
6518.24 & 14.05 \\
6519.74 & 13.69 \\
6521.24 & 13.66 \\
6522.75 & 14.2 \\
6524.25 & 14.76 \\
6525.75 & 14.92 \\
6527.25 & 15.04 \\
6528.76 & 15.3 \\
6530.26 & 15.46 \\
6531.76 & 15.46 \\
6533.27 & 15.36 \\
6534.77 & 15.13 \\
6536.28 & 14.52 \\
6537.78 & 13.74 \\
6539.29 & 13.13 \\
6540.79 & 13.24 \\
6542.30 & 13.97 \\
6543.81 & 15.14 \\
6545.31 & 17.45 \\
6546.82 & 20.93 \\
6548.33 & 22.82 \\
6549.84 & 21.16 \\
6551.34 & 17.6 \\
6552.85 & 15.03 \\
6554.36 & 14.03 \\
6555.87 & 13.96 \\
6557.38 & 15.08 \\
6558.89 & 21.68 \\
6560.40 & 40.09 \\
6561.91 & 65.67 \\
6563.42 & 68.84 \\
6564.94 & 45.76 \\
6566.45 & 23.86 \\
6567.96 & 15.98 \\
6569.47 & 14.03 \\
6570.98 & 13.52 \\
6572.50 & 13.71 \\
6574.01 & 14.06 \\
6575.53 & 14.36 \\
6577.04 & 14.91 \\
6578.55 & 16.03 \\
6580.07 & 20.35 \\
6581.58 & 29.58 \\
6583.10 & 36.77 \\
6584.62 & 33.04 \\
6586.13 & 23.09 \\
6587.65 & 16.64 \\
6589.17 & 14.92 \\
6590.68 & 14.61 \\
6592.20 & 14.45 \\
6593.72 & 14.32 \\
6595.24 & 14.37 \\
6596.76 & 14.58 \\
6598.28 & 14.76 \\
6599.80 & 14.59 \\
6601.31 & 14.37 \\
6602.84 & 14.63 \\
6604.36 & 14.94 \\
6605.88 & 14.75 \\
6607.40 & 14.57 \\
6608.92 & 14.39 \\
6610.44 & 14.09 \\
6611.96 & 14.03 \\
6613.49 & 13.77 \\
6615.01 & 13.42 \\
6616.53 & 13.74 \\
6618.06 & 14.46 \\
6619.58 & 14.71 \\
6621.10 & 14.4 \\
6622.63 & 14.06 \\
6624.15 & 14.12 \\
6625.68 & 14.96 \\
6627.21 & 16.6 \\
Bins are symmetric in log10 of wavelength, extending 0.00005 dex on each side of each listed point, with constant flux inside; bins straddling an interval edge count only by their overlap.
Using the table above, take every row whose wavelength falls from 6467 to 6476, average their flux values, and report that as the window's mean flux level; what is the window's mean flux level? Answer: 15.1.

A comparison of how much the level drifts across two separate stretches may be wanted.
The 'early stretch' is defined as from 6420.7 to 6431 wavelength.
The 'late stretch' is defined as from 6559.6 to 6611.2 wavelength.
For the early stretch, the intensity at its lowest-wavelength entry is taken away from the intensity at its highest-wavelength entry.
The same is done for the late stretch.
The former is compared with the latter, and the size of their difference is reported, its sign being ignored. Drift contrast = 26.9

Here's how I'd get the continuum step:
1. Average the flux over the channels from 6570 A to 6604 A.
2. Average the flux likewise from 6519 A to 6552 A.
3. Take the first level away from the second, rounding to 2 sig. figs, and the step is -2.0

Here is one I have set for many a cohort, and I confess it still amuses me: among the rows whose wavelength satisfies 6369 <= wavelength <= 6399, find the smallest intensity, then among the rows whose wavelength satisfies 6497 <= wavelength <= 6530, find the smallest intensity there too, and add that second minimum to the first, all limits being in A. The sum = 27.8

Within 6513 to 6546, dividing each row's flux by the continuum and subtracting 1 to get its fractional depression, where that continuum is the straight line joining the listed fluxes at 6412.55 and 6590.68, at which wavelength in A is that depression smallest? 6539.29 A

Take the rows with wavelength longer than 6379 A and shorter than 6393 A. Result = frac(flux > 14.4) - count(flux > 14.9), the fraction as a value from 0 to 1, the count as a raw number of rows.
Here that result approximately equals -5.0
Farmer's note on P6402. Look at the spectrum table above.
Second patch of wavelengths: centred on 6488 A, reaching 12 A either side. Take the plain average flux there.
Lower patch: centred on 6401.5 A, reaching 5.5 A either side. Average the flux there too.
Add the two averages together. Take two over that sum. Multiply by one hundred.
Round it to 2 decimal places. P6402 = 6.97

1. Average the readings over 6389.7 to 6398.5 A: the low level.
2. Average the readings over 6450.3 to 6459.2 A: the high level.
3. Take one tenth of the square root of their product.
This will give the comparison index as 1.49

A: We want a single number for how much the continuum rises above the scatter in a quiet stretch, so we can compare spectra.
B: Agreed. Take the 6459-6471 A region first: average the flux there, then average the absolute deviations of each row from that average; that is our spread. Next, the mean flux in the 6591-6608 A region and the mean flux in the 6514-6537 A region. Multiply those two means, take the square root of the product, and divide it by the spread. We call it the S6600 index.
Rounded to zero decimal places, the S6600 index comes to 24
